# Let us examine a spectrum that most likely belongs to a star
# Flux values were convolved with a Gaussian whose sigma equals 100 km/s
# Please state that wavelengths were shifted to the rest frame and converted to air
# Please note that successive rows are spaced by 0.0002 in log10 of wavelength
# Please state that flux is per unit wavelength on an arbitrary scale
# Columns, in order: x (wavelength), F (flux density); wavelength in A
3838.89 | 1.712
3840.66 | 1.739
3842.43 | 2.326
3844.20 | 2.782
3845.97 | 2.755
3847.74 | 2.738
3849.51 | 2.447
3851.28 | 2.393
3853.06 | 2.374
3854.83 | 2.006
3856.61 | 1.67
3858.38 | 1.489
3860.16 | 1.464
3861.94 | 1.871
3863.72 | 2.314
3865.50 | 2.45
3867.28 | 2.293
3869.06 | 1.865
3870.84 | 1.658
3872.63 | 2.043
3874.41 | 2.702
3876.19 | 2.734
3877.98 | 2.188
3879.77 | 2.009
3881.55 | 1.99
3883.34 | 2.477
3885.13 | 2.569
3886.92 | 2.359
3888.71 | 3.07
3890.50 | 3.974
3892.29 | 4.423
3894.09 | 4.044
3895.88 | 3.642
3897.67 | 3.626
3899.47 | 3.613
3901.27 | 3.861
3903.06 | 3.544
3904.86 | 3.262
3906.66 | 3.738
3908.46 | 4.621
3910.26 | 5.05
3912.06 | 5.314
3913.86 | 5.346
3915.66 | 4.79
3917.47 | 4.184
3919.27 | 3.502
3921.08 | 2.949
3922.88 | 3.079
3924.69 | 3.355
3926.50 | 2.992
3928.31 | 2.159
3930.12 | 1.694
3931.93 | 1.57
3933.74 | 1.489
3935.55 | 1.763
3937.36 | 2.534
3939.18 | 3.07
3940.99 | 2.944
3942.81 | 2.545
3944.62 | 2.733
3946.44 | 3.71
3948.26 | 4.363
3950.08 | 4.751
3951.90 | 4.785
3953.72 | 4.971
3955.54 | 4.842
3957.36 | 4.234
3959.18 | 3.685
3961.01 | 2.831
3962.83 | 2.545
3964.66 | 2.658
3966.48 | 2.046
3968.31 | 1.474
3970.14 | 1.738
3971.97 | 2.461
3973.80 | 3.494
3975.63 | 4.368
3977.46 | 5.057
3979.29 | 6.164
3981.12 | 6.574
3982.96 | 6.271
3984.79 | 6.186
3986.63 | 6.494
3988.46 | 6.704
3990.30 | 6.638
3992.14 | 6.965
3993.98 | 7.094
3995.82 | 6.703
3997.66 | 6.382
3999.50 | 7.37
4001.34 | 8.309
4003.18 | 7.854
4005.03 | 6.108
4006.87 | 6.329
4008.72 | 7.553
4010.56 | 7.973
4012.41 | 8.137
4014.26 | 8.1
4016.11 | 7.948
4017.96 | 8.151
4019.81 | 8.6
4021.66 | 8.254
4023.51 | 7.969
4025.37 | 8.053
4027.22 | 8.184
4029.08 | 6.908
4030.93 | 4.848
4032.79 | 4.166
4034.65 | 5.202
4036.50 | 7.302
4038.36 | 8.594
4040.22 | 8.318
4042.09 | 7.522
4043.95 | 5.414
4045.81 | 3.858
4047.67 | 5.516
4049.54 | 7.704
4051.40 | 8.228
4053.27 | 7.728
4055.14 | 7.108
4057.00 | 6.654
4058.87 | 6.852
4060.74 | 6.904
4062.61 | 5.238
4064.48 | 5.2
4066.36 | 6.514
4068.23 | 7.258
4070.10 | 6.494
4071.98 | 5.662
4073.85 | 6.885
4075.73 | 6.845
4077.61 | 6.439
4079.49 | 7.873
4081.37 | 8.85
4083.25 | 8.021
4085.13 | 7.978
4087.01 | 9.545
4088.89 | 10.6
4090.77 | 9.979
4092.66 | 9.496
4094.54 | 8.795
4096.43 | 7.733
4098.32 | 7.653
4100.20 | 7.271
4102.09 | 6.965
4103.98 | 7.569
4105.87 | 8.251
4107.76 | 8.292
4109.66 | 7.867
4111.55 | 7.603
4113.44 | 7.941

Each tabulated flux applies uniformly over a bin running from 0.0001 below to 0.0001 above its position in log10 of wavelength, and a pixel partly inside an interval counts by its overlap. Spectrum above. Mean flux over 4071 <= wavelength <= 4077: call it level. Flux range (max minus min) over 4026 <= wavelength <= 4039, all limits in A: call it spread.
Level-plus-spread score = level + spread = 11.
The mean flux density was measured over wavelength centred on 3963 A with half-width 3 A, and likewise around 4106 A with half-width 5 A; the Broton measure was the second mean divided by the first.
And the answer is 2.9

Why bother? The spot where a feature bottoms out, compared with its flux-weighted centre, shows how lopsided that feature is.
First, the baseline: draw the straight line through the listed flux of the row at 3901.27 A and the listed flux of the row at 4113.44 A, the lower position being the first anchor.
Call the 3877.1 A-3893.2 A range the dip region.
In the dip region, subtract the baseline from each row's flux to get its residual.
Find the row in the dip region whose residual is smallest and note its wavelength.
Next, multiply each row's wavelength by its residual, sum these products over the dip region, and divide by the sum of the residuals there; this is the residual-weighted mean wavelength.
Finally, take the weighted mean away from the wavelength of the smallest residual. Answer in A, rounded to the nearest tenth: 0.3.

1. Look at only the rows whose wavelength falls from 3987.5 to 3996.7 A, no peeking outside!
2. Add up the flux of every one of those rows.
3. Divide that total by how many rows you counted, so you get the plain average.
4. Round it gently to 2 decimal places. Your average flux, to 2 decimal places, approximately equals 6.82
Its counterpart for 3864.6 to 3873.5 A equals 2.06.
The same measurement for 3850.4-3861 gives 1.90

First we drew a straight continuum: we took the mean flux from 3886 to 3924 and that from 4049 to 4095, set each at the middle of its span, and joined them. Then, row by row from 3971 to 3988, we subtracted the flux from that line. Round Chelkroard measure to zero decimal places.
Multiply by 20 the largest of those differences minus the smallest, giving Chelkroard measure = 78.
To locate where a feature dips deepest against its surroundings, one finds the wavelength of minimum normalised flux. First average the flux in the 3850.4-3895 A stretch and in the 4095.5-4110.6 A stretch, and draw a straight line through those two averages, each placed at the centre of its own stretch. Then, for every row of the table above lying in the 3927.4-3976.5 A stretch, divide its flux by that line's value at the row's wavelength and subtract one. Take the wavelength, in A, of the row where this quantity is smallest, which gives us 3968.31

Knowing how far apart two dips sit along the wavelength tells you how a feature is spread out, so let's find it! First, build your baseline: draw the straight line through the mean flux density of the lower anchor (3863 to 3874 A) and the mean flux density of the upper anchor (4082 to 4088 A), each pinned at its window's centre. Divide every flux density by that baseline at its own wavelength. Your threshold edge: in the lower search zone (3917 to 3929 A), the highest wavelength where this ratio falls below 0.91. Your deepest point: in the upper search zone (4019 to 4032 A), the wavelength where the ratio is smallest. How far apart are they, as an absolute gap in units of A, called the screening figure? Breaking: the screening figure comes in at 102.6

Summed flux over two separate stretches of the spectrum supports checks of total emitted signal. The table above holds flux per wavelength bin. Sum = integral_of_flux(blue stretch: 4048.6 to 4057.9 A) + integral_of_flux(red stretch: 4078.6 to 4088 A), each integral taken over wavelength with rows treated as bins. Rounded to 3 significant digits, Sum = 149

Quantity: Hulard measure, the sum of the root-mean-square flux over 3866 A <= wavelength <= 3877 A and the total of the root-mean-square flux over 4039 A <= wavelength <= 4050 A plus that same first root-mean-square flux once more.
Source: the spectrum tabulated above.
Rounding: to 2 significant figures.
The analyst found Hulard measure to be 11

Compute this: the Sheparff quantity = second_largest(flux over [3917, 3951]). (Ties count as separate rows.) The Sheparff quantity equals 4.363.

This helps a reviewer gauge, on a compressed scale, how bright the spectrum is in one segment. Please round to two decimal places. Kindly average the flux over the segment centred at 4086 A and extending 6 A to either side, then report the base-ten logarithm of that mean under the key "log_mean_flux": 0.96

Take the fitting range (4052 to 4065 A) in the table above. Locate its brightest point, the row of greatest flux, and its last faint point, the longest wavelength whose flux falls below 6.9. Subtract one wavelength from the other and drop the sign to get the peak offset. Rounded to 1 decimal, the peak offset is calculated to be 11.2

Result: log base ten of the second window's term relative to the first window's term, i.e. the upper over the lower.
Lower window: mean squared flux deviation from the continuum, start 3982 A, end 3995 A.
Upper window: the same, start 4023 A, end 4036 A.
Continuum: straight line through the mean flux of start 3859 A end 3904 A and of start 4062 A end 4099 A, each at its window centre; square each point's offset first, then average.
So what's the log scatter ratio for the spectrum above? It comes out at 0.24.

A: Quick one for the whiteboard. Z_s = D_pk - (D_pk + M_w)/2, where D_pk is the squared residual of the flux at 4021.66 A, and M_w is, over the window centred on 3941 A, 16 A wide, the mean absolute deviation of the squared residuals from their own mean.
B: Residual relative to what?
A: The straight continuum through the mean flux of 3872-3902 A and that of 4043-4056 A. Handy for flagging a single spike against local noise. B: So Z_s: 2.0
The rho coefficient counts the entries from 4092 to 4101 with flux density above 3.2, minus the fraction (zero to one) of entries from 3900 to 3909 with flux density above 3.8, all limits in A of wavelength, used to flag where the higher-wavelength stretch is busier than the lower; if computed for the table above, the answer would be 4.6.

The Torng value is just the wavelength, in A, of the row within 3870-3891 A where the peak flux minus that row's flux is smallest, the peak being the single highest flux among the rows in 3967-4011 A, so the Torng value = 3890.50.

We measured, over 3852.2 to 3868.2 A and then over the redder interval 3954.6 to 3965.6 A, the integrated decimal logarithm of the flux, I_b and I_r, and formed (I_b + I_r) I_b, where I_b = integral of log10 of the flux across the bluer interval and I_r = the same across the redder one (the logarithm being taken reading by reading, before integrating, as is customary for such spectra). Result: 49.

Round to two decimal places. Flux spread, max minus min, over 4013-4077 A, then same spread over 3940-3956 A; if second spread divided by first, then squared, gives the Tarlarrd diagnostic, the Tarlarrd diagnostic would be 0.26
